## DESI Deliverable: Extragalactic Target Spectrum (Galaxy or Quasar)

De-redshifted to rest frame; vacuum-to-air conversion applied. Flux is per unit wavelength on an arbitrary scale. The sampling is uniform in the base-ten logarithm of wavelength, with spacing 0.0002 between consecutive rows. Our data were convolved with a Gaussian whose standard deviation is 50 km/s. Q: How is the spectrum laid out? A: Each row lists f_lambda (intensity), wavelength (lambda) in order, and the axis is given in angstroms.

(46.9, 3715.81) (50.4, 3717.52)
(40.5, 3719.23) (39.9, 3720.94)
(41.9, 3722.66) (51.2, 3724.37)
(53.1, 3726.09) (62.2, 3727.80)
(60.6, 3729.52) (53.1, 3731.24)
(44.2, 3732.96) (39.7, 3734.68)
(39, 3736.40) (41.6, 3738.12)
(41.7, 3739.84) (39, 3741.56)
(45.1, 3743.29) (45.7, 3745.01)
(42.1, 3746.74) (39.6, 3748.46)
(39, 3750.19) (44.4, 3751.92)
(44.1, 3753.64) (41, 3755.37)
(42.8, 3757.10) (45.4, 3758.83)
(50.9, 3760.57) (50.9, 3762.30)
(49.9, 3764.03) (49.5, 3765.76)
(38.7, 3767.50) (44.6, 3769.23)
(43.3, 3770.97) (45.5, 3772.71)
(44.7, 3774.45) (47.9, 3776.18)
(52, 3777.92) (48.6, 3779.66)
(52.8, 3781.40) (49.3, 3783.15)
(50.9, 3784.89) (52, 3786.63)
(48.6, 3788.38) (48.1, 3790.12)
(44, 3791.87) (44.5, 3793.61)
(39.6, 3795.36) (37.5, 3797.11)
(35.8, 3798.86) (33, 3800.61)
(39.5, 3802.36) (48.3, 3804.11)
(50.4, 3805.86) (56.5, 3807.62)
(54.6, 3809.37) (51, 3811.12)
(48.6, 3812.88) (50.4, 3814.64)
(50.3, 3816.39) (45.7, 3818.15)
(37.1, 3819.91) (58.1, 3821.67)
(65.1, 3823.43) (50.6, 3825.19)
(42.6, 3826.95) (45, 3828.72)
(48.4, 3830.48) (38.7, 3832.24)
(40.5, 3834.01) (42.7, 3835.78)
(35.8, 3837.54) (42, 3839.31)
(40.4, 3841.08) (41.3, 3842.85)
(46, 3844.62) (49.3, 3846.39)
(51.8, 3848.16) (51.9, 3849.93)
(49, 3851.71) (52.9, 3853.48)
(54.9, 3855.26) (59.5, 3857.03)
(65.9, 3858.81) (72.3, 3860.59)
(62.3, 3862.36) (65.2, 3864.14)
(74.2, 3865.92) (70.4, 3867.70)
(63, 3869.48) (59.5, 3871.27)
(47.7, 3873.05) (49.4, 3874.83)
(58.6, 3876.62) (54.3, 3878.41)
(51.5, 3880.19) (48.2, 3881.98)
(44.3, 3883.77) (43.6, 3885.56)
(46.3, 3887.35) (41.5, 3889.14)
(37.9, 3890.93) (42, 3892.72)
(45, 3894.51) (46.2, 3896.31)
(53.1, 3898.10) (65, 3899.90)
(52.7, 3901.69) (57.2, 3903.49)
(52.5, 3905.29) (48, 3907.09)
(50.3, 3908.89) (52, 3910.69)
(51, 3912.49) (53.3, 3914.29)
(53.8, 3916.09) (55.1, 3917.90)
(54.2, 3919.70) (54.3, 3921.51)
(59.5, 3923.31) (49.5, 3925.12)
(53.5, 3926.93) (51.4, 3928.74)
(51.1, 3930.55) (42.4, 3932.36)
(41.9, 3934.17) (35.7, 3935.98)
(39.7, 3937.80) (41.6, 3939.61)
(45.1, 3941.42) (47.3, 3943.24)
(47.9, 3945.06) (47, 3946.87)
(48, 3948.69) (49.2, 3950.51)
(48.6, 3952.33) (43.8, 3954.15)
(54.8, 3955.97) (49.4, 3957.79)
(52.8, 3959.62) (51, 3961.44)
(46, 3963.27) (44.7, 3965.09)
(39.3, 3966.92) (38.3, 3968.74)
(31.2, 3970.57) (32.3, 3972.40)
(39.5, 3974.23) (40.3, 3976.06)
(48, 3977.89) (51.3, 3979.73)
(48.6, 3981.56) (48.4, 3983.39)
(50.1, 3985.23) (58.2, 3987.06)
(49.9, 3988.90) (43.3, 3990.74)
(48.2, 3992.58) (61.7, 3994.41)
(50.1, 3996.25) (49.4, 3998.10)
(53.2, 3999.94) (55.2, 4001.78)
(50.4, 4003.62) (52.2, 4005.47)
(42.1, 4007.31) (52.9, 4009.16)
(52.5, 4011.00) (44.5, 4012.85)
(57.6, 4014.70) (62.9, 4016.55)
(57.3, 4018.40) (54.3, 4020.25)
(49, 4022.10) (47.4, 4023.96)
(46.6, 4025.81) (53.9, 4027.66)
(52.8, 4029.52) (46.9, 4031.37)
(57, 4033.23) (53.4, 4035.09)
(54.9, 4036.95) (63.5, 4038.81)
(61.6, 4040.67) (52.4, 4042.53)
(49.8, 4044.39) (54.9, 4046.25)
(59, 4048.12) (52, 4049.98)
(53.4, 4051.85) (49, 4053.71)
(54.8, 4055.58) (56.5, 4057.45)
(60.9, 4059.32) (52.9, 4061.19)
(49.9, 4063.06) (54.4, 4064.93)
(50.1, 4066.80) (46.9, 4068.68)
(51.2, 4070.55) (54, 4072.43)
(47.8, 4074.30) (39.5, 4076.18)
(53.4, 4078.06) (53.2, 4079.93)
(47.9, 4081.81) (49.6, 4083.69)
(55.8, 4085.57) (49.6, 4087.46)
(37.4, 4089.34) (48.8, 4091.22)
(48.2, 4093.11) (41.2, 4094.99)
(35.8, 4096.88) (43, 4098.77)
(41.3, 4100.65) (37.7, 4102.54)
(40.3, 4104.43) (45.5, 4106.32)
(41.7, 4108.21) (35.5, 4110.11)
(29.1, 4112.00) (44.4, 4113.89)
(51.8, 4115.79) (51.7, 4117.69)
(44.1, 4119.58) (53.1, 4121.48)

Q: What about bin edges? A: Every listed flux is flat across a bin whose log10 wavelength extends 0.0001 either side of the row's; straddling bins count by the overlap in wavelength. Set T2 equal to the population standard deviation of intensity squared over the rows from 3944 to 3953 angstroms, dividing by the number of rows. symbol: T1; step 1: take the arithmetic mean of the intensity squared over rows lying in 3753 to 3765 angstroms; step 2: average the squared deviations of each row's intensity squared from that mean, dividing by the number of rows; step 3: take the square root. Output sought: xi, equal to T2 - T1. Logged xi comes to -282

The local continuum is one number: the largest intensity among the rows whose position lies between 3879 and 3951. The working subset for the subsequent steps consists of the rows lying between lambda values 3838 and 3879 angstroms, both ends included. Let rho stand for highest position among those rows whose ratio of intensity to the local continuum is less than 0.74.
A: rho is 3873.05 angstroms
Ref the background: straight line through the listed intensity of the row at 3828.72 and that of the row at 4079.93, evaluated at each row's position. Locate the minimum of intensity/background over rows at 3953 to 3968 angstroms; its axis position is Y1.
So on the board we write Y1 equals 3966.92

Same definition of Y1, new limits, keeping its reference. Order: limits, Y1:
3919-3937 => 3935.98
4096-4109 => 4096.88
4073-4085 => 4076.18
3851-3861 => 3851.71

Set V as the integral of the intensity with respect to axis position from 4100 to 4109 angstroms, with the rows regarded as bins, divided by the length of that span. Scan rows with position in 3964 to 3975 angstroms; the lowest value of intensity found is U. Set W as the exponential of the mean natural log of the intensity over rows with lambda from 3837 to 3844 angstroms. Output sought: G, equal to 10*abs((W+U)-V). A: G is 297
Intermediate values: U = 31.2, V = 41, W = 40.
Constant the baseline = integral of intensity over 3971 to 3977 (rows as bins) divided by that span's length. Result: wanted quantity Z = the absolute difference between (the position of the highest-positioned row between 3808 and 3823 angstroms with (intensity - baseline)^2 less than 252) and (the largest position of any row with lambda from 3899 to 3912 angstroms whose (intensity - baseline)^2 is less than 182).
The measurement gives 89.0 angstroms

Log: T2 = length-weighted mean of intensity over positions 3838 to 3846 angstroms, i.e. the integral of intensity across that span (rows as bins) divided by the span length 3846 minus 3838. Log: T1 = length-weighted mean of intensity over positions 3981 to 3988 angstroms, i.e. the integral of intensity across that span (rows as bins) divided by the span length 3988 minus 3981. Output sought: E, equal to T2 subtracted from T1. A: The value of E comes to 9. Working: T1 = 51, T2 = 42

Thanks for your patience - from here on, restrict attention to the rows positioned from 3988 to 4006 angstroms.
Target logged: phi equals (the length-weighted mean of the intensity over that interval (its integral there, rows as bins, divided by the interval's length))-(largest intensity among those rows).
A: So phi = -10.4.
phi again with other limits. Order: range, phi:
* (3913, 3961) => -10.6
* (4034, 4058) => -8.5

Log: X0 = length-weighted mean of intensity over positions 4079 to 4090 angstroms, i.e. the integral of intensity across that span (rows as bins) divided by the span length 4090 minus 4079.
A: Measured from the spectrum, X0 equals 49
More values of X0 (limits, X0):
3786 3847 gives 46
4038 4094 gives 52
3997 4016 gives 51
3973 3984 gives 46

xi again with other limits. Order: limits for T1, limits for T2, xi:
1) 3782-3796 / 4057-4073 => 65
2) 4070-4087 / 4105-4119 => 190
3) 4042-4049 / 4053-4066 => 39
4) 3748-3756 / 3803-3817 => 92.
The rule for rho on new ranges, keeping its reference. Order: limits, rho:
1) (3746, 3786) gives 3776.18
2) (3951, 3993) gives 3990.74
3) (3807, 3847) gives 3844.62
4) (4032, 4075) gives 4074.30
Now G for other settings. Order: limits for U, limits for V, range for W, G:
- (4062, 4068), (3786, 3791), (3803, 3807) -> 498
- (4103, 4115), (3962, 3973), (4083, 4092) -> 377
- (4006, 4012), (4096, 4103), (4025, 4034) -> 538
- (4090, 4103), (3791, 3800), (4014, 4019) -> 549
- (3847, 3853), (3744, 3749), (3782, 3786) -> 563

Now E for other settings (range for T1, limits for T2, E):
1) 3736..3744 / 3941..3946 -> -6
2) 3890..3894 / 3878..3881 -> -12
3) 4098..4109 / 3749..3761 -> -2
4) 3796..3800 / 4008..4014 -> -13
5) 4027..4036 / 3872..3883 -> 1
